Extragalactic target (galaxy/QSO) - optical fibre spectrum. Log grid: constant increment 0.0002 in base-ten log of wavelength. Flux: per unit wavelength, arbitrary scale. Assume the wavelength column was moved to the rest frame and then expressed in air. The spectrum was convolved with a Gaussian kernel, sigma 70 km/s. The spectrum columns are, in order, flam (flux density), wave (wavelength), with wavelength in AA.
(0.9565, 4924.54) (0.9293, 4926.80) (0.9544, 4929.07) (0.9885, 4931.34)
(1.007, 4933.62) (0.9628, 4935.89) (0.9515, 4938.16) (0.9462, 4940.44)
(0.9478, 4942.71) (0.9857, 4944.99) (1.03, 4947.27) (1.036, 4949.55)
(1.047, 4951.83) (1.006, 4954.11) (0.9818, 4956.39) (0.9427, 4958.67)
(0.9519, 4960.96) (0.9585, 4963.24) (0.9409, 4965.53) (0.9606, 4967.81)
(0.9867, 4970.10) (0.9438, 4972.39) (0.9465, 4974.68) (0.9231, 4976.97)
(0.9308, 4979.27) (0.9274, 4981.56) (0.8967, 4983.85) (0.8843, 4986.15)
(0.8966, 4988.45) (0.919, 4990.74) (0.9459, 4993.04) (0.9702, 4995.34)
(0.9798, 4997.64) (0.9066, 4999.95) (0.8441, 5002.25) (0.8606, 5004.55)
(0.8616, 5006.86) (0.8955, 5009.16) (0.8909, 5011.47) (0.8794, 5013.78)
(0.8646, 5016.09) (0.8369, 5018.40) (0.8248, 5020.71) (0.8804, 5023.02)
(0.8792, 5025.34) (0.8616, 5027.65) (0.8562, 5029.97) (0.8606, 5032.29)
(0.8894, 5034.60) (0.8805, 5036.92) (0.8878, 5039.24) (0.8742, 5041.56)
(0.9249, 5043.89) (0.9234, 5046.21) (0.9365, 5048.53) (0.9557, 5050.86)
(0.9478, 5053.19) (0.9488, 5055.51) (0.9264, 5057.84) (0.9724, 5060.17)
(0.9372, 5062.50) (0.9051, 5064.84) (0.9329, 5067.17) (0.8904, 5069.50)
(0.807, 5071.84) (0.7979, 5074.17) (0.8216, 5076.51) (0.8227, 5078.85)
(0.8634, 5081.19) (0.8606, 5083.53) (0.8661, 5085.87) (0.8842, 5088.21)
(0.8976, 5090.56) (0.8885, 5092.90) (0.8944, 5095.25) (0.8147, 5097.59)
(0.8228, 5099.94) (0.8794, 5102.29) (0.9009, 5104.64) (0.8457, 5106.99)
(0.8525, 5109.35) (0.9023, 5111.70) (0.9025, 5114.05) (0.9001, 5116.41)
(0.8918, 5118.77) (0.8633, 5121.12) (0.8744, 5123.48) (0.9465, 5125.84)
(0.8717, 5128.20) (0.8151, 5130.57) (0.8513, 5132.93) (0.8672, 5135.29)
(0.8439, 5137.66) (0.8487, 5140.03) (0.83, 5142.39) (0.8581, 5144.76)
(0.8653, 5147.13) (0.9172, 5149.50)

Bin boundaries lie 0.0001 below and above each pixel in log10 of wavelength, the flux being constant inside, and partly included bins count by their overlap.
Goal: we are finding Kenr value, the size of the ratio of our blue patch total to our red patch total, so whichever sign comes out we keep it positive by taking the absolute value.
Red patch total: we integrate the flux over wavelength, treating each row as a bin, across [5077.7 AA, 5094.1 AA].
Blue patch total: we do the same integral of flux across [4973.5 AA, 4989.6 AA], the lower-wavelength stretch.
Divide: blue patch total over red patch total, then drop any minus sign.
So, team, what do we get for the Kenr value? 1.03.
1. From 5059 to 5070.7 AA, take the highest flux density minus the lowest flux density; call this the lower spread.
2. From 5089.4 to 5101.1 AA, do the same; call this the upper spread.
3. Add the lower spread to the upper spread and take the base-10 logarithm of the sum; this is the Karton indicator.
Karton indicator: -0.78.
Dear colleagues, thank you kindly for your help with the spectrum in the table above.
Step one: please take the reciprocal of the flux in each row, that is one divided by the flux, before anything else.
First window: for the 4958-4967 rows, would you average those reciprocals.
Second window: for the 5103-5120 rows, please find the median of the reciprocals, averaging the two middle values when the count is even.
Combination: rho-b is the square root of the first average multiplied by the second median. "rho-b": 1.08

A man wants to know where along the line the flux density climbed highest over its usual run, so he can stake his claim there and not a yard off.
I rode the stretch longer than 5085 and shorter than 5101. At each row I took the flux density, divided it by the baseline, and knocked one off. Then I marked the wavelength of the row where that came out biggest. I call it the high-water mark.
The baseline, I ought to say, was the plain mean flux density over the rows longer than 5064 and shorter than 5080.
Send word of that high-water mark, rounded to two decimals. 5090.56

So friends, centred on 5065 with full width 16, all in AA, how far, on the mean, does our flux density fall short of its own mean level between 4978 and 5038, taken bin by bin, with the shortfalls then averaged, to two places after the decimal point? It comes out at -0.02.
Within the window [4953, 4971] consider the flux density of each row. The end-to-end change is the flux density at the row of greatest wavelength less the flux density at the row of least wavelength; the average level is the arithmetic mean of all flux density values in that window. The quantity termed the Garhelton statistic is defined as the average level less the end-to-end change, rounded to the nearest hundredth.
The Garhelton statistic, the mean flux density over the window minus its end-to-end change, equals 0.99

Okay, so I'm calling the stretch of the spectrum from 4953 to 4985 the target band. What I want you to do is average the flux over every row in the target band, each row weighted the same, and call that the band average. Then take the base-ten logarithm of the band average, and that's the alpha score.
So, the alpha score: -0.022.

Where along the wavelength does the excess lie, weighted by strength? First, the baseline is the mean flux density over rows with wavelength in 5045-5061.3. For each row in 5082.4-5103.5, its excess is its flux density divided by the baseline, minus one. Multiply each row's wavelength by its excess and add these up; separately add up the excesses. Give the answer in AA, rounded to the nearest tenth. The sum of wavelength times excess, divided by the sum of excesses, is 5093.6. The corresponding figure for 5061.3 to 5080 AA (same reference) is 5073.8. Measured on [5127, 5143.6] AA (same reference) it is 5135.5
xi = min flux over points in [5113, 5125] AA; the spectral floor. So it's 0.8633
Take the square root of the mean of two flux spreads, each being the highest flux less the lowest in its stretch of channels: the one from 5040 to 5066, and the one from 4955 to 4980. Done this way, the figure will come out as 0.28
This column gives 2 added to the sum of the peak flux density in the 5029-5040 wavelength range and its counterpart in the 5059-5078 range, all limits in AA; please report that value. 3.86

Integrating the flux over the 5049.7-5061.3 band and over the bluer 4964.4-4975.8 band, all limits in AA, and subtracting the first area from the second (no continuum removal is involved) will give -0.1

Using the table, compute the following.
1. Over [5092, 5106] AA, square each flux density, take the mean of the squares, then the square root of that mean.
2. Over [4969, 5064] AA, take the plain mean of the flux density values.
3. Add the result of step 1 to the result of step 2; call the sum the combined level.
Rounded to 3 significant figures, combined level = 1.77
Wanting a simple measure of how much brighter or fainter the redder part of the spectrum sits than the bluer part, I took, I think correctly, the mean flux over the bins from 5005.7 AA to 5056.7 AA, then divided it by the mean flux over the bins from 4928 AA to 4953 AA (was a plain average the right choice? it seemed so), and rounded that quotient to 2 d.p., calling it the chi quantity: 0.90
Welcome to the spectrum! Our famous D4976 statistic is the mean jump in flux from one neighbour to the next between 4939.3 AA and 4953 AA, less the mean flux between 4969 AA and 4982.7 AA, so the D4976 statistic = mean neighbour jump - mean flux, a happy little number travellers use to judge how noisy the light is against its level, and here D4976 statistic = -0.923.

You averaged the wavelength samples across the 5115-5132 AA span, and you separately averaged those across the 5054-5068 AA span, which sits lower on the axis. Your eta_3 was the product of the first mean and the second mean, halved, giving 0.413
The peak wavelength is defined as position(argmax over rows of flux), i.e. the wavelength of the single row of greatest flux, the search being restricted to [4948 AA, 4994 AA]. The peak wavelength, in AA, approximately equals 4951.83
